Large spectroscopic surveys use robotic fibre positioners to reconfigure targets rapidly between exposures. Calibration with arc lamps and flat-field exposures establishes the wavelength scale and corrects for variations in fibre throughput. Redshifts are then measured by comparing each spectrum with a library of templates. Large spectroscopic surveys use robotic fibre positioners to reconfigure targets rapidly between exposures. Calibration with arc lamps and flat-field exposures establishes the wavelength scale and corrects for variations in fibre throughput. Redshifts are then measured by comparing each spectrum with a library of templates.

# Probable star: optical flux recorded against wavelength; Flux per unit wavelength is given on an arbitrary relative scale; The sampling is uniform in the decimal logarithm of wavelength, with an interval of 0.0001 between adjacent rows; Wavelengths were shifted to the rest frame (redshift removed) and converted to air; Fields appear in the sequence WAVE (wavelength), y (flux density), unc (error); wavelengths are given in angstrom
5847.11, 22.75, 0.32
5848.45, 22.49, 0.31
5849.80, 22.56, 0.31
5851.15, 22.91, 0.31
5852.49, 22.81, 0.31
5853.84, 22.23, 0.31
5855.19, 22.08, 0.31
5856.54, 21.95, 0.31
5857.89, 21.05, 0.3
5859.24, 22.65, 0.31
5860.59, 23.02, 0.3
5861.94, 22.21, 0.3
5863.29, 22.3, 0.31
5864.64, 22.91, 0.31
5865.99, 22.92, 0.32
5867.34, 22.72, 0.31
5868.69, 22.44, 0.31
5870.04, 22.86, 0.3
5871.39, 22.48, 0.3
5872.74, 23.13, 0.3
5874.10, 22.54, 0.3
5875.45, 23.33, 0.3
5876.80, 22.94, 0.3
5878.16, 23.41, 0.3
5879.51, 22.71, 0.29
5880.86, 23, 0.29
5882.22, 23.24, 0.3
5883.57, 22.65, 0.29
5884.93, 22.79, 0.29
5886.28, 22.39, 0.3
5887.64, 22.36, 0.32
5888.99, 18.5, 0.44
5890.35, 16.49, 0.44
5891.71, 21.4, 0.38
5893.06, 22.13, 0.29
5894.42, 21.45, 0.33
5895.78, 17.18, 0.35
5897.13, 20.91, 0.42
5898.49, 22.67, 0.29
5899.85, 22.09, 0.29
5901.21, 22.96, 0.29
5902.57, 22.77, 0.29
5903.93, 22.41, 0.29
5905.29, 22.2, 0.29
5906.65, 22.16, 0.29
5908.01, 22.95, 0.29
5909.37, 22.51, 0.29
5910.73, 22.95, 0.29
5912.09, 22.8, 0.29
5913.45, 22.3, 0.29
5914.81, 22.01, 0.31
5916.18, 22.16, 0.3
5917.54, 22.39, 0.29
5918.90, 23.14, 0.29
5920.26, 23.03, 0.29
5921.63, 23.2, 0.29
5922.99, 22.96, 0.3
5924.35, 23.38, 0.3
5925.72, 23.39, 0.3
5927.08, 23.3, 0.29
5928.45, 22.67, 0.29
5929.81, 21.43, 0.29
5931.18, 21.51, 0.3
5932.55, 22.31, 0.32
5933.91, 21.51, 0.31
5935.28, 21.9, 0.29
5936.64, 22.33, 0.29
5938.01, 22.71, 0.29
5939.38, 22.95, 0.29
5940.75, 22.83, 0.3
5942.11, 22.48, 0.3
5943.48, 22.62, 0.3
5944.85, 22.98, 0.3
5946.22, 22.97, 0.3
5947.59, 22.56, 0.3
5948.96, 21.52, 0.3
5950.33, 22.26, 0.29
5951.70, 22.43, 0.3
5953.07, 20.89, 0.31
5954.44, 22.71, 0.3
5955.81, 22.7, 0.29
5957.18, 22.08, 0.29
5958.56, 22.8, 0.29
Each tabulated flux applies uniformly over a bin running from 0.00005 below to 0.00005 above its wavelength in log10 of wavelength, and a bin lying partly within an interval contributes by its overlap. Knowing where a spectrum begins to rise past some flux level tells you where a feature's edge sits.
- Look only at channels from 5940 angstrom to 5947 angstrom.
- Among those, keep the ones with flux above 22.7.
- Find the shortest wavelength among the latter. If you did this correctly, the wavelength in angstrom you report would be 5940.75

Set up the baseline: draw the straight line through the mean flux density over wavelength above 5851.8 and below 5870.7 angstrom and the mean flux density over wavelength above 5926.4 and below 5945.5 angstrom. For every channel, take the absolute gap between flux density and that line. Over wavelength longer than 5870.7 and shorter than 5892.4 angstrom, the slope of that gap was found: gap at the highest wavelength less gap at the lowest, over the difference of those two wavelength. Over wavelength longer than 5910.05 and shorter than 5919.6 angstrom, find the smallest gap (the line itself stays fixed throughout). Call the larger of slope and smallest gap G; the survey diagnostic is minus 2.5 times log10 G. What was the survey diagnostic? 3.3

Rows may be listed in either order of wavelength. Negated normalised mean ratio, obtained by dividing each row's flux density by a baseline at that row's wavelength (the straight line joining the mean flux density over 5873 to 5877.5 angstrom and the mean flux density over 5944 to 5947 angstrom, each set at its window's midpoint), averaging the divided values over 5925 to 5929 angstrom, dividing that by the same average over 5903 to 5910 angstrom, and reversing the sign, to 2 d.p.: -1.03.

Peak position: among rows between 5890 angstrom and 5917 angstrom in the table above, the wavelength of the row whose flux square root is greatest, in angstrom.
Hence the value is 5901.21 angstrom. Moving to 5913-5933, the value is 5925.72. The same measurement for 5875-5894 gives 5878.16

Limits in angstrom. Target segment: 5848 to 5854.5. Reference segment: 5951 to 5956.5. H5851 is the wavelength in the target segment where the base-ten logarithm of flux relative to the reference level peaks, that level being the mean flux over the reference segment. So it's 5851.15 angstrom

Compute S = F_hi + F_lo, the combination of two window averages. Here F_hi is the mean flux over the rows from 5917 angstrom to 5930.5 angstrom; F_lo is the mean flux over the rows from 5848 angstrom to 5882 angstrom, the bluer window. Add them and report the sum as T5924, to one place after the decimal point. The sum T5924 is 45.5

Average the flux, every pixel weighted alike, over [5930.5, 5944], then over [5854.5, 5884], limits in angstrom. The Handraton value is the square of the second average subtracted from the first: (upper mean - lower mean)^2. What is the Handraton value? 0.12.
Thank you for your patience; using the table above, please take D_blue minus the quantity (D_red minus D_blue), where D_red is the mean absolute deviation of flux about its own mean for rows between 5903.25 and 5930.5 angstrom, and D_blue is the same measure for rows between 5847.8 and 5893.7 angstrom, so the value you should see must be 1.0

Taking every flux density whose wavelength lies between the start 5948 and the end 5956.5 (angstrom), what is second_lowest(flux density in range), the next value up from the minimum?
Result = 21.52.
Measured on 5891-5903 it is 20.91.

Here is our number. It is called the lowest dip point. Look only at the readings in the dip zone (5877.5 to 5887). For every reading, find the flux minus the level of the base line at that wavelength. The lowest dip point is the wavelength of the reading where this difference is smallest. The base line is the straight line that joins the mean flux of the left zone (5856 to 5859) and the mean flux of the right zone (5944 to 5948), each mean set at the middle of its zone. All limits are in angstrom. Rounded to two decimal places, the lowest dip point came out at 5886.28 angstrom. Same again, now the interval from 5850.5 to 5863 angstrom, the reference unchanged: 5857.89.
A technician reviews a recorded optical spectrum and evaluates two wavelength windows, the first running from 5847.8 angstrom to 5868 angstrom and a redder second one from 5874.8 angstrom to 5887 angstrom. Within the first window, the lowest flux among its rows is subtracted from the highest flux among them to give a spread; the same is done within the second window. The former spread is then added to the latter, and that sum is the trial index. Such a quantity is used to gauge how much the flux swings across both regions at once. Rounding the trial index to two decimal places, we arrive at 2.99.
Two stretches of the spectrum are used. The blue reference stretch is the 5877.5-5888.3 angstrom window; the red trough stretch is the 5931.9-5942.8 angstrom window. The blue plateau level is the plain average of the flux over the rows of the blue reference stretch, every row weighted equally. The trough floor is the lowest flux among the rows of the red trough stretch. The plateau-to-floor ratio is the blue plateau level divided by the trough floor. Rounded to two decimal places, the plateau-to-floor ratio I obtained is 1.06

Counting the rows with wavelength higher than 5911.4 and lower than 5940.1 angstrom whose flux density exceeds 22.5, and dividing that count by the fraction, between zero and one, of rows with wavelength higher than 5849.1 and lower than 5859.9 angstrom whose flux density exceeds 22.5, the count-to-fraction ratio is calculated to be 22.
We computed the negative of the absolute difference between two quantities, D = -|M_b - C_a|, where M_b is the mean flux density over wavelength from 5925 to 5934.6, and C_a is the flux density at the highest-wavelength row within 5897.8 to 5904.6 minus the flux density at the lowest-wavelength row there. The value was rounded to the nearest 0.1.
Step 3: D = -22.6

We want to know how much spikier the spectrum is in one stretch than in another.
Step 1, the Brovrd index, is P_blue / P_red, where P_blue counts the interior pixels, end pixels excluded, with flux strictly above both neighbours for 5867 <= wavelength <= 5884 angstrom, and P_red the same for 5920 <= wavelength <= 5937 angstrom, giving 1.7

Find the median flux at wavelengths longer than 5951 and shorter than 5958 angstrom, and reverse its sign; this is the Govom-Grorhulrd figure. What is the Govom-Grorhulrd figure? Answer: -22.4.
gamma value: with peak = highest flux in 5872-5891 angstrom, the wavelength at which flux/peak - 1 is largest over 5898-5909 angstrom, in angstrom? 5901.21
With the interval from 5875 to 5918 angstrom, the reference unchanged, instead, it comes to 5878.16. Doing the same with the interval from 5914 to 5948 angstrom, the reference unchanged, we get 5925.72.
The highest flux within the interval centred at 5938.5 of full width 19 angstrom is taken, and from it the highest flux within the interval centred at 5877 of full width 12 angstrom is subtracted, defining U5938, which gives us -0.43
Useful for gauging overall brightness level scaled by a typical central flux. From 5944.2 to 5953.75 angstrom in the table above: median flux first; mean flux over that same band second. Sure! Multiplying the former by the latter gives 499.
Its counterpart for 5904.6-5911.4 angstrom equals 508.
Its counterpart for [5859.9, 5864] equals 502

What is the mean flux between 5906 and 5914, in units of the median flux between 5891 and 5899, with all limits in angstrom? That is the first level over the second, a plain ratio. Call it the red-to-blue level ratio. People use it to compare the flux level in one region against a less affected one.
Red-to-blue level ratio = 1.06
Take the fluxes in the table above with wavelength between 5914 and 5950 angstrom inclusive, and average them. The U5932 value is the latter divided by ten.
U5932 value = 2.25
